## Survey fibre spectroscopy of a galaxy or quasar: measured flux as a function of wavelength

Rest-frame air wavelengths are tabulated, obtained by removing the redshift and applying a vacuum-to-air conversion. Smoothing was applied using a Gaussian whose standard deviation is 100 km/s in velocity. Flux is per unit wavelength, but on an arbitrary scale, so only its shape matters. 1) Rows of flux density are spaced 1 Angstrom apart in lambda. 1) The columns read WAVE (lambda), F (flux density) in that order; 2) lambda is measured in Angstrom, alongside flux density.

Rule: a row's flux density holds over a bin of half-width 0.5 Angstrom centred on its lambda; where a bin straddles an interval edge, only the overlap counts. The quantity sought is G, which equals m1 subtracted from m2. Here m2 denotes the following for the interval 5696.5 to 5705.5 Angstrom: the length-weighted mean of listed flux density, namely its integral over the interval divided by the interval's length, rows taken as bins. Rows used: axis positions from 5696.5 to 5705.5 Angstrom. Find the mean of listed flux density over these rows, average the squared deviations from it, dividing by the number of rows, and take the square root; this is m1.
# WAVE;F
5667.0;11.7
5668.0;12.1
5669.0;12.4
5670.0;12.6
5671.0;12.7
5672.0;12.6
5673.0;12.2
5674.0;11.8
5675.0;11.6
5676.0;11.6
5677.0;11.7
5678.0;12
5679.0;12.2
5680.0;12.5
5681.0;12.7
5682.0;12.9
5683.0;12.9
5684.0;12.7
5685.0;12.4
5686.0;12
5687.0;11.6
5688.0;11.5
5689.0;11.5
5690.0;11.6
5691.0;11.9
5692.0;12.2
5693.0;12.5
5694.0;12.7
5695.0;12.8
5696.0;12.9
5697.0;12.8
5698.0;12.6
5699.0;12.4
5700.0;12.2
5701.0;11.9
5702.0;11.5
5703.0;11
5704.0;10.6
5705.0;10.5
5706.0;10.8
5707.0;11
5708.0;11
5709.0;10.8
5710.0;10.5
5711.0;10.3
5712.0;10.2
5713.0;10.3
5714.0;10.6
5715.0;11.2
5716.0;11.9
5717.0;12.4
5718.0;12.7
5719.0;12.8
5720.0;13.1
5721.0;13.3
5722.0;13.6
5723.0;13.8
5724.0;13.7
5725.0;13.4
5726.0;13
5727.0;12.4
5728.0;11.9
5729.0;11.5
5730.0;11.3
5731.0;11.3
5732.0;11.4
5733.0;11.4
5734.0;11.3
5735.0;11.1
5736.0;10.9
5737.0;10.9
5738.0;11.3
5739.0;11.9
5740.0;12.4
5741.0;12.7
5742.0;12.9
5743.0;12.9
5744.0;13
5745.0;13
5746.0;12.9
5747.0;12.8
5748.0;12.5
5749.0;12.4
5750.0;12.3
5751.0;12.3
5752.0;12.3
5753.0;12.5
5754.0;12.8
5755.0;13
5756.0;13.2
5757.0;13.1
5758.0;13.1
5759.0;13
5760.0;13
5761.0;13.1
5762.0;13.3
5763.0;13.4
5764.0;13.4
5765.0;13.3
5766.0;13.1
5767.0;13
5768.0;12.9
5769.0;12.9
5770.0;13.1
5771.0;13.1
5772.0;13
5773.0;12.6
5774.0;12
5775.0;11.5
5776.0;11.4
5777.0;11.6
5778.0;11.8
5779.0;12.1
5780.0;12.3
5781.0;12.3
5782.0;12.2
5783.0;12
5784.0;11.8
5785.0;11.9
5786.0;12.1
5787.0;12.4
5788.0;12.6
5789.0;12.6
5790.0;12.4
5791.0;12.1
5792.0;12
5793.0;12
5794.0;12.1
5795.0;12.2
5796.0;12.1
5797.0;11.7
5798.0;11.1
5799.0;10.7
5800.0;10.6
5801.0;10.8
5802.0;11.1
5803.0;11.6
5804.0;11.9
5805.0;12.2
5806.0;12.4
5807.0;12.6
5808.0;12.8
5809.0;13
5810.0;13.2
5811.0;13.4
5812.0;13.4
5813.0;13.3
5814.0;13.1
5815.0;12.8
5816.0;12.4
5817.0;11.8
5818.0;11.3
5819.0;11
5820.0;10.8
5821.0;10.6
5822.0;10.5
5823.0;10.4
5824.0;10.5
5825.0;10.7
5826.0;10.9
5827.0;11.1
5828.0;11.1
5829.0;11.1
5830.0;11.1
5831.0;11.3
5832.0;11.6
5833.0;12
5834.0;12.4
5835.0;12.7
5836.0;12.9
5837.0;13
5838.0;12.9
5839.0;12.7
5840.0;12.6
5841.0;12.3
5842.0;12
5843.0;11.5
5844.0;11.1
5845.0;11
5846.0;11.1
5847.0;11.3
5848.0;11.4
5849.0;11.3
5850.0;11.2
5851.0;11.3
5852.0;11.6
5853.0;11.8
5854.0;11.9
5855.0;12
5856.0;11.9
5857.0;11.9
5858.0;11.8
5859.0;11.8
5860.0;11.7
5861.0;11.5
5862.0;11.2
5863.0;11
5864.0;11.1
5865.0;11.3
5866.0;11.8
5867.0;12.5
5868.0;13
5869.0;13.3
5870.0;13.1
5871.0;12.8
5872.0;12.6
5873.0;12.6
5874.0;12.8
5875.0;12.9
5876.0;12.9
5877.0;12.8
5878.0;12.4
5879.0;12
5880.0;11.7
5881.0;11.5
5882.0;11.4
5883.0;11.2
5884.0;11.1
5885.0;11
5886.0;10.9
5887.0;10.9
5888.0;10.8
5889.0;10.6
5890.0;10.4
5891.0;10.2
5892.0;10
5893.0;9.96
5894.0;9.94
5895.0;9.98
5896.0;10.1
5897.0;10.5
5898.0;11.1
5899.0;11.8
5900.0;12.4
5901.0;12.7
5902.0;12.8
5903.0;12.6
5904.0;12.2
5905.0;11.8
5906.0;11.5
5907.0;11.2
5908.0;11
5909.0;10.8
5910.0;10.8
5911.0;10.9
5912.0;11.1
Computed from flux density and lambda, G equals 10.9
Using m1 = 0.81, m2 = 11.7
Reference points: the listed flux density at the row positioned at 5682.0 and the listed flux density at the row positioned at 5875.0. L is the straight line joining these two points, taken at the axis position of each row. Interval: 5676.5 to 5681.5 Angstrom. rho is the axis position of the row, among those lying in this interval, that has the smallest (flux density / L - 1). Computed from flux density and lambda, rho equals 5677.0 Angstrom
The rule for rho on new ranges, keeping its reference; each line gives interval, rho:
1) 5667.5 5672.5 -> 5668.0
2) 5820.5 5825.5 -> 5823.0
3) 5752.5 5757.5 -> 5753.0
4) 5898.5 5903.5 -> 5899.0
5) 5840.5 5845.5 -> 5845.0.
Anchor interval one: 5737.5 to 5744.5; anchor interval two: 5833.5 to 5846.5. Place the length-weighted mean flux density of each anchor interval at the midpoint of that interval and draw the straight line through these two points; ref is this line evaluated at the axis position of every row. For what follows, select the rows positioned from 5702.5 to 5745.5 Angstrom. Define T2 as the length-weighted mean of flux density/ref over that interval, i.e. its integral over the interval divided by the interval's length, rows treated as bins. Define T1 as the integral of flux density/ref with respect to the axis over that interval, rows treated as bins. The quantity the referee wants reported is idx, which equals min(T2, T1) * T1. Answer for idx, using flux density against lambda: 38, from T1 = 41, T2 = 0.95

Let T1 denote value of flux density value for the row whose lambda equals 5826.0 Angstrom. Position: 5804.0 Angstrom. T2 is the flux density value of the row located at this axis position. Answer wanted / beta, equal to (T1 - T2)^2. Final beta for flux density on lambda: 1.0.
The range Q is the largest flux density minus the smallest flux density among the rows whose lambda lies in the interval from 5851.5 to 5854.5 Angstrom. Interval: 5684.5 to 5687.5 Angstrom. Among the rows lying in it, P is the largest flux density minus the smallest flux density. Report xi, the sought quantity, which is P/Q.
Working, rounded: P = 0.80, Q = 0.3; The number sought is 2.7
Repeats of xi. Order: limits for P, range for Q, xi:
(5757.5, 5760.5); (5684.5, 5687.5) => 0.1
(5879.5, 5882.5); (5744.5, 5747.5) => 1.5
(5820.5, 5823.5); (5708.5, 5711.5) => 0.4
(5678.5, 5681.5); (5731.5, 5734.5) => 5.0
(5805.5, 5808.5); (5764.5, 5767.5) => 1.3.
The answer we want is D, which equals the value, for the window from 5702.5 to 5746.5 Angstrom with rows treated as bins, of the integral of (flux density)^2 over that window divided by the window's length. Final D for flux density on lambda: 141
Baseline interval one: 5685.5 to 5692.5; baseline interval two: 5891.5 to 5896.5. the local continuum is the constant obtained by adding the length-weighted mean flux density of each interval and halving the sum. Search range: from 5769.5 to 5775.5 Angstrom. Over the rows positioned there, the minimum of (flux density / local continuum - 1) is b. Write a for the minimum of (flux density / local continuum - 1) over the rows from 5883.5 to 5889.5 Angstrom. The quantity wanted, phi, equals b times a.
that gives -0.001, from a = -0.03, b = 0.06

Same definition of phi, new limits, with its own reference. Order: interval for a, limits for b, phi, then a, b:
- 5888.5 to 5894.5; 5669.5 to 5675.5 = -0.006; -0.09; 0.07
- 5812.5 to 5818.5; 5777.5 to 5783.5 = 0.003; 0.04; 0.08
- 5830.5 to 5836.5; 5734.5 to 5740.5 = 0.000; 0.04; 0.00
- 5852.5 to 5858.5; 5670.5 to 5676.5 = 0.006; 0.08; 0.07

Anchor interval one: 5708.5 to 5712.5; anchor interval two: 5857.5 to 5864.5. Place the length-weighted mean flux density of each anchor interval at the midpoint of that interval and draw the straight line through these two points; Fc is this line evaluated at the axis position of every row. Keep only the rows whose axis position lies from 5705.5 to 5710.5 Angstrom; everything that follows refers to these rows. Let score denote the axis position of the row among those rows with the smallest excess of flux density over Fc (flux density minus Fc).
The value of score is 5710.0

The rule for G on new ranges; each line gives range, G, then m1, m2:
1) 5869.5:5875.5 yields 12.6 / 0.17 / 12.8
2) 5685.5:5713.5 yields 10.7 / 0.85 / 11.6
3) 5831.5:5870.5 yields 11.2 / 0.66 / 11.9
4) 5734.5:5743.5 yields 11.1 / 0.81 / 11.9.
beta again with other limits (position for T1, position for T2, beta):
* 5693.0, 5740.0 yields 0.0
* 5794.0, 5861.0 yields 0.4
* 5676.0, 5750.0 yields 0.5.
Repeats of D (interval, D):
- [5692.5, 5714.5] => 132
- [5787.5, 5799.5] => 143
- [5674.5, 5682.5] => 148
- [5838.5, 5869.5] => 138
